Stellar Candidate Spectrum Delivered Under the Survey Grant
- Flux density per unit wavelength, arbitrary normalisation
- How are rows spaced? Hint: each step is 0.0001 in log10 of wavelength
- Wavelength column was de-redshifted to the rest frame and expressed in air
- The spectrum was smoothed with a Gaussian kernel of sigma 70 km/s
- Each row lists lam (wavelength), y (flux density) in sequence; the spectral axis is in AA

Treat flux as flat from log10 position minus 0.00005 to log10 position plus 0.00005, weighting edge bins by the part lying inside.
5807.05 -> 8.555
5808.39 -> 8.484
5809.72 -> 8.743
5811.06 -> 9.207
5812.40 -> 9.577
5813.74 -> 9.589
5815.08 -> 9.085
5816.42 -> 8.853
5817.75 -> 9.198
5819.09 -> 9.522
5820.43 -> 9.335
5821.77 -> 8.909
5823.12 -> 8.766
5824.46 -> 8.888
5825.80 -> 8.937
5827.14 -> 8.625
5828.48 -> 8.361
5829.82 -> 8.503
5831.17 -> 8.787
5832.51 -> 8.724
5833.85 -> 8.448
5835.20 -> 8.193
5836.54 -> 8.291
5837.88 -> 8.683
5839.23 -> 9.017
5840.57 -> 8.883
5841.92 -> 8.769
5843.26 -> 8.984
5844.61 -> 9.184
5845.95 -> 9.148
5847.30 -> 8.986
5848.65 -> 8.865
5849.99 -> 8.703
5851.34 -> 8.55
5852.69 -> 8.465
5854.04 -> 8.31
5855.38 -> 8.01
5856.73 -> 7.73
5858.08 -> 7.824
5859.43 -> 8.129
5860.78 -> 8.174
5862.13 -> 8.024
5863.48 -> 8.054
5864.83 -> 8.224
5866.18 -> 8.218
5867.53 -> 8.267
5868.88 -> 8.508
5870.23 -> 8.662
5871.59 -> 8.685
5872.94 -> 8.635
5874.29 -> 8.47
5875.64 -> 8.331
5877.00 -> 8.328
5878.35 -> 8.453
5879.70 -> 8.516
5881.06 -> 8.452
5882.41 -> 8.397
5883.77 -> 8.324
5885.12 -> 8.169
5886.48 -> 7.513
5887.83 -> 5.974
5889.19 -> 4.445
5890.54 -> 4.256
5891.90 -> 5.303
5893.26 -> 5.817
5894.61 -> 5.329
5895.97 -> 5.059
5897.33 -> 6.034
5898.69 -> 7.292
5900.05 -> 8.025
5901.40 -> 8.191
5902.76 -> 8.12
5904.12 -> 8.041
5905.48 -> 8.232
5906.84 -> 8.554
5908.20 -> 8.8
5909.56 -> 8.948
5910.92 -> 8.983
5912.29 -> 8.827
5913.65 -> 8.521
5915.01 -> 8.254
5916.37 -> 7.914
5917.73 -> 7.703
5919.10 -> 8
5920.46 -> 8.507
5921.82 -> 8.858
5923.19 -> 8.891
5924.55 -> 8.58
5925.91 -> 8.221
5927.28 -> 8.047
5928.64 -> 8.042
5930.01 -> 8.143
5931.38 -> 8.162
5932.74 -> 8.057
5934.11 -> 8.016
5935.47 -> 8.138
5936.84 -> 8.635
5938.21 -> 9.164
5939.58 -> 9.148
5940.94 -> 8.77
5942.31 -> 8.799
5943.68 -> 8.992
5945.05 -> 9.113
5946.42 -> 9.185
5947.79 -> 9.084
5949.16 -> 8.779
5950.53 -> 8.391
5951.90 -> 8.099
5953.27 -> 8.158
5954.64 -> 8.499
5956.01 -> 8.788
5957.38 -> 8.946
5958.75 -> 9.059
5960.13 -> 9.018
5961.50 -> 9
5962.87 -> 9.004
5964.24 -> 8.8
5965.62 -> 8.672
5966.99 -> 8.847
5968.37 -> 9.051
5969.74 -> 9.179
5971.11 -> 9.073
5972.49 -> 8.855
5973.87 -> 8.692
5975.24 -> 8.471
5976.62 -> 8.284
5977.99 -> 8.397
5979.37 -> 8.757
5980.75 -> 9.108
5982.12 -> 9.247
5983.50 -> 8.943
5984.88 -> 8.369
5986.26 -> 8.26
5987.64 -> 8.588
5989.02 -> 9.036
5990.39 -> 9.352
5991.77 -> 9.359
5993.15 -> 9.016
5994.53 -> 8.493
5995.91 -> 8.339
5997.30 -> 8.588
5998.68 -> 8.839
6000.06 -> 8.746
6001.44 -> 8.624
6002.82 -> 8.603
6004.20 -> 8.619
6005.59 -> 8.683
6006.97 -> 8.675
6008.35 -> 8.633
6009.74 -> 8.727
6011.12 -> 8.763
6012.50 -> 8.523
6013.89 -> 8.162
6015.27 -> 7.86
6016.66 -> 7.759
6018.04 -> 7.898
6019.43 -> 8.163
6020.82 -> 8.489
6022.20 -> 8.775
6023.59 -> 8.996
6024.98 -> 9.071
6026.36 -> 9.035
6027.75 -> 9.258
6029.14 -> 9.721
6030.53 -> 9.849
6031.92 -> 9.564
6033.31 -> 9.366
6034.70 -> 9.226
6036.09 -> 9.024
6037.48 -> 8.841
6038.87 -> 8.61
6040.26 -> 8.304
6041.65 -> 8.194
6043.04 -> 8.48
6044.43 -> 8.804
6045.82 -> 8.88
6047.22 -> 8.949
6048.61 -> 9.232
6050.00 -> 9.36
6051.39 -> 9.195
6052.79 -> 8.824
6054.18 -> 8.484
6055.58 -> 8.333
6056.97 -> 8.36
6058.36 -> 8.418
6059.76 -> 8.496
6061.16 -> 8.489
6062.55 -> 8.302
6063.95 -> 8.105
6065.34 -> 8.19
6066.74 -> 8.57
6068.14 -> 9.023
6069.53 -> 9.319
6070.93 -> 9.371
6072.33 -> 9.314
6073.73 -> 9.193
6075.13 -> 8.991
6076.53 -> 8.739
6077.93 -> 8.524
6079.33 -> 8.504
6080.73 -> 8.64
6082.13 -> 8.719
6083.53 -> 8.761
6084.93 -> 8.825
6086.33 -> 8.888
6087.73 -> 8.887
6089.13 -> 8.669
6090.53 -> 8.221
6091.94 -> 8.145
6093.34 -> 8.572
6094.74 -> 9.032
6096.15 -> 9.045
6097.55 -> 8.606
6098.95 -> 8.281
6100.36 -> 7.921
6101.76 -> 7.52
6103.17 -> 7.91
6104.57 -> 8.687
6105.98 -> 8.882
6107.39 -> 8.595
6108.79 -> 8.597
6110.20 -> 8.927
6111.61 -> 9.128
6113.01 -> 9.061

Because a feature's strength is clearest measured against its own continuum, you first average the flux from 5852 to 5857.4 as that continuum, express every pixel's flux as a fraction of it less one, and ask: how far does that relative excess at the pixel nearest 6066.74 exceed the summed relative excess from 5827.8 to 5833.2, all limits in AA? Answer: -0.17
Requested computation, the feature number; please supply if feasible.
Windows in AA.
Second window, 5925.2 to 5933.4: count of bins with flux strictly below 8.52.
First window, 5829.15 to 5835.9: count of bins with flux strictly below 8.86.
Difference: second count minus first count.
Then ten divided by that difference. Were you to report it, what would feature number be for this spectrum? 10.0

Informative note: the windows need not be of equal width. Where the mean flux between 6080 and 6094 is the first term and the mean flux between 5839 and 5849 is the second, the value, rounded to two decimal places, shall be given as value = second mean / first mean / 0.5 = 2.08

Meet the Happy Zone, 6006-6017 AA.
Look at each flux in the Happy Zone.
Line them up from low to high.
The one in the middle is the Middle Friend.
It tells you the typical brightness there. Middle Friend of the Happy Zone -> 8.58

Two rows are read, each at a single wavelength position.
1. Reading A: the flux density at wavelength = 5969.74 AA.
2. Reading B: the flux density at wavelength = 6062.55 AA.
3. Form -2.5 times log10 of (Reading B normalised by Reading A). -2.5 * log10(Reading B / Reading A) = 0.11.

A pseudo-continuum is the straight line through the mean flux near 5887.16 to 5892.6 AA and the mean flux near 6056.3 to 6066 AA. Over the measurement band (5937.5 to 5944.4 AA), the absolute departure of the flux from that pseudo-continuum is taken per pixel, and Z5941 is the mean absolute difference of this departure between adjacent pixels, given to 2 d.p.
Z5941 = 0.15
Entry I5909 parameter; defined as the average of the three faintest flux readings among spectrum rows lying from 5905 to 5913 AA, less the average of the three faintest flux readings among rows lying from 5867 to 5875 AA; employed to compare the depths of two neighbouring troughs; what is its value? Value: 0.1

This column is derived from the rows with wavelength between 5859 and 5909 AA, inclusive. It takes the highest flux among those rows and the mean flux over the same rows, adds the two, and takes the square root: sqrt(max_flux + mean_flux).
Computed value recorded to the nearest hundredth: 4.05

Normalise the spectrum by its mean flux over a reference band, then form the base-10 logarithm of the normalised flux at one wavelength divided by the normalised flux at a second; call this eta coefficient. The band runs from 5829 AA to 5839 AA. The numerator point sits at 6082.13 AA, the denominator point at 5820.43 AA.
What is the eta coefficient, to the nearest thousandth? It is -0.030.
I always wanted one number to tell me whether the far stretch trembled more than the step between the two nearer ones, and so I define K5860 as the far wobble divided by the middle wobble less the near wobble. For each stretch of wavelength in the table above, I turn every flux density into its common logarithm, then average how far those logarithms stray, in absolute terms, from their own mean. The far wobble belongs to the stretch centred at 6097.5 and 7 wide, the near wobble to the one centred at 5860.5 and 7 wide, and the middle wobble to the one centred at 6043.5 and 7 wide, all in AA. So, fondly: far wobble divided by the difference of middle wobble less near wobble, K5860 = 2.6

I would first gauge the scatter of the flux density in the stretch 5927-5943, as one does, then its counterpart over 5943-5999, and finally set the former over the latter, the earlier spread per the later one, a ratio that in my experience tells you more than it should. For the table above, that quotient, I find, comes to 1.3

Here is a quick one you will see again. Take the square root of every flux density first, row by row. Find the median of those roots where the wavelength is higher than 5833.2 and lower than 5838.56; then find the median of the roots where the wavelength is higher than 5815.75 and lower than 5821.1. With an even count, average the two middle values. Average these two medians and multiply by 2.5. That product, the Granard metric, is 7.42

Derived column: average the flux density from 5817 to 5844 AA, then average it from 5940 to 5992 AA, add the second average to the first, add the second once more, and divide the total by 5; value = 5.28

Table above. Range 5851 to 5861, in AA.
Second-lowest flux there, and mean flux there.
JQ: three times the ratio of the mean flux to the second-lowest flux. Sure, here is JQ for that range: 3.12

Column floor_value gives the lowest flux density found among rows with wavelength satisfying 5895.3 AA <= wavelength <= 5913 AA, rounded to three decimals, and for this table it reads 5.059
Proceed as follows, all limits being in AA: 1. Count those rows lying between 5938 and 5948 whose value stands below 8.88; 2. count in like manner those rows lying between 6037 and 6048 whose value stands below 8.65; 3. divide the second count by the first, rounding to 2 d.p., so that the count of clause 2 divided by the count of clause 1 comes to 2.00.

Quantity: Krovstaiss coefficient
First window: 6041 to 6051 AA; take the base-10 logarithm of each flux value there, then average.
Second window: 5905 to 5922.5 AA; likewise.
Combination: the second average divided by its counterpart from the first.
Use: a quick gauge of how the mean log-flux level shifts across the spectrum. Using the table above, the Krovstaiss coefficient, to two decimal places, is 0.98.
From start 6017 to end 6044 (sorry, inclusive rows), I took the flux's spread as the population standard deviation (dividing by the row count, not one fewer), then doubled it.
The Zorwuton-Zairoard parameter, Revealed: 1.06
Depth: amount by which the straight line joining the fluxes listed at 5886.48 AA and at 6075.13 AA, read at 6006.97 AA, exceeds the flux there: -0.22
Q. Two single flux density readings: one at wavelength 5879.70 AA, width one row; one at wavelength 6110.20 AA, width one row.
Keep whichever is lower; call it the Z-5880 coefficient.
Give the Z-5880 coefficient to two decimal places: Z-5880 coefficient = 8.52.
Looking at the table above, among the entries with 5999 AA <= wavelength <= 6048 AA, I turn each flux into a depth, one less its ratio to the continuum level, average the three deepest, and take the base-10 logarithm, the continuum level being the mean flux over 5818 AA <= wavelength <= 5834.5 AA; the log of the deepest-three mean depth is -0.95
